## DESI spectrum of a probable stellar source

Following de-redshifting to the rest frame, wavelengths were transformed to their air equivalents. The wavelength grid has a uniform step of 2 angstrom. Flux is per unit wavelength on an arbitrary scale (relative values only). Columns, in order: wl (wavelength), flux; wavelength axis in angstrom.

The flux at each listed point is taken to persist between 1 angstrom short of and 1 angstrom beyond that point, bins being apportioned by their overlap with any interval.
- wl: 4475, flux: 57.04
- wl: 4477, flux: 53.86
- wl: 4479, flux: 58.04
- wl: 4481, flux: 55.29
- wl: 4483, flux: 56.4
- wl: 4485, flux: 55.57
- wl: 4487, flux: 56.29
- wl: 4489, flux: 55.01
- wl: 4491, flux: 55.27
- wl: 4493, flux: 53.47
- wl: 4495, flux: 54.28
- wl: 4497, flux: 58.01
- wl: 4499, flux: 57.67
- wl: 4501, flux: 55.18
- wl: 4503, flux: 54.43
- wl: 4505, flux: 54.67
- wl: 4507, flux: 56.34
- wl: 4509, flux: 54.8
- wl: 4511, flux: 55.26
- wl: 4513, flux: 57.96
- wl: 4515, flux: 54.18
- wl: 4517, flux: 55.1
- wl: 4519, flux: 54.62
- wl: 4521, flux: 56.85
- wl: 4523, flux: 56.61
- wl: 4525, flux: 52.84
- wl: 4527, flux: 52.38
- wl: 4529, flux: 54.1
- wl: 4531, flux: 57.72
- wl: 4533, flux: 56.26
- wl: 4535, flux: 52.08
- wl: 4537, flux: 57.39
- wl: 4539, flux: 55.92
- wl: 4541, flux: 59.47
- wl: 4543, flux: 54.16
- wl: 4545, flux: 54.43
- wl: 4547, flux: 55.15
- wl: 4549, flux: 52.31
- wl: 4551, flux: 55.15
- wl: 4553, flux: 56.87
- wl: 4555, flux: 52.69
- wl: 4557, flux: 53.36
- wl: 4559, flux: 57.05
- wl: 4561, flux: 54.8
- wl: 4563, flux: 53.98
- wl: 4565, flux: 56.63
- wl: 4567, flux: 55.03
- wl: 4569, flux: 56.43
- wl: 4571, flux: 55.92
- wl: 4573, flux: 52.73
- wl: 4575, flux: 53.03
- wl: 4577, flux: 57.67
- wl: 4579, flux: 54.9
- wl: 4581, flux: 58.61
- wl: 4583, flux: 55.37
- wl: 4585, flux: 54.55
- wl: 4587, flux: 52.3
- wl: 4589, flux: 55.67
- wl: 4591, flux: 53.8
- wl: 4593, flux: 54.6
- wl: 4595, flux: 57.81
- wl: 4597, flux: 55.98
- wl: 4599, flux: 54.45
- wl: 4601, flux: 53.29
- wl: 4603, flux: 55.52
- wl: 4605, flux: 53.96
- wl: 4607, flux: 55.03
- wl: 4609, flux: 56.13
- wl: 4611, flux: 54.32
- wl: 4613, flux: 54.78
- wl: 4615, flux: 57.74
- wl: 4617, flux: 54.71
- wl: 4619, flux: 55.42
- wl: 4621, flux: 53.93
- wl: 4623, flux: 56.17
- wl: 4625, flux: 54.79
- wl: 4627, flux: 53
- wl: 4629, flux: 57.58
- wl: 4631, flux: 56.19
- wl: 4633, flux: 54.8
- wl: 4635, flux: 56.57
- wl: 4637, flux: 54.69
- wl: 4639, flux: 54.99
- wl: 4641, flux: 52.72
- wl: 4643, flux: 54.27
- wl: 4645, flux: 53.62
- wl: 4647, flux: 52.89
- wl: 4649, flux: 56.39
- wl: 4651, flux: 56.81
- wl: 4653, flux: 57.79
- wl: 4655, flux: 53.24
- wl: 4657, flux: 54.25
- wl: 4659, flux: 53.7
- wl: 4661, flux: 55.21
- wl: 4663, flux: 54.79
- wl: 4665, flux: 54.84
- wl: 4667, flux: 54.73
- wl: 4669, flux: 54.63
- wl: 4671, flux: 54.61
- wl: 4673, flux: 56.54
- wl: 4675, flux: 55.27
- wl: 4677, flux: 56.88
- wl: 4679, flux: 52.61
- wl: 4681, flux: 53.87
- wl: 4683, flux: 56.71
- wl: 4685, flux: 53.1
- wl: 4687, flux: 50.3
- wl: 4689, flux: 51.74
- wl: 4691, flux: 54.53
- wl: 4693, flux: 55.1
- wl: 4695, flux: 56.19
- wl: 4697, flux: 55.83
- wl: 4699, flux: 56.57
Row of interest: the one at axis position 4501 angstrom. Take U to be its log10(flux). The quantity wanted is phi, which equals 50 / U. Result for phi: 28.7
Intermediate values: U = 1.74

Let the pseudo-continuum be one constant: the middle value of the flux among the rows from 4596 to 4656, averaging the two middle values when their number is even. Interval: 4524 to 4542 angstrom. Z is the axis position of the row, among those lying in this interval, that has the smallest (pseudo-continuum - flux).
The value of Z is 4541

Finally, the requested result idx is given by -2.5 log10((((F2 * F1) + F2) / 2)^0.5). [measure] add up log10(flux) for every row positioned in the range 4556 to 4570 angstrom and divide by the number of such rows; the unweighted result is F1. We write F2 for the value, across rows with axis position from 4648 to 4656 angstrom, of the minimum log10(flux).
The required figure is -0.468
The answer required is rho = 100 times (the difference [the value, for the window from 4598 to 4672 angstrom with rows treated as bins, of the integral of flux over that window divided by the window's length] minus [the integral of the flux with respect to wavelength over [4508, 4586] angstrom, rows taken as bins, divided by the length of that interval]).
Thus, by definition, -31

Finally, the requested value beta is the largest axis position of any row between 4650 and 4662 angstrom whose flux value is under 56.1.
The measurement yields 4661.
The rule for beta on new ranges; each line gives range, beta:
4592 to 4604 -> 4603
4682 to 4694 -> 4693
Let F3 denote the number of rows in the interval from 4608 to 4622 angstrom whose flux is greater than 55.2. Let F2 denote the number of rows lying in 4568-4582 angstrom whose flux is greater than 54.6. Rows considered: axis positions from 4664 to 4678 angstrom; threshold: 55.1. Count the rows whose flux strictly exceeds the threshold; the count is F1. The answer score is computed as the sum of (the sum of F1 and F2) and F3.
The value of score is 11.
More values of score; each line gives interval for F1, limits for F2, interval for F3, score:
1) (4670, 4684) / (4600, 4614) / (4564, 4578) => 12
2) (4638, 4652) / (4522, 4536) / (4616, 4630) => 8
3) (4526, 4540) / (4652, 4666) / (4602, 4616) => 11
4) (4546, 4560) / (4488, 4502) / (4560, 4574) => 12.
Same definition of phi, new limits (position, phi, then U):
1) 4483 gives 28.6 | 1.75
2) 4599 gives 28.8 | 1.74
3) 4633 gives 28.8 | 1.74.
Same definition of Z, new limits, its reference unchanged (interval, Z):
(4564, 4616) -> 4581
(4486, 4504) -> 4497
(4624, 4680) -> 4653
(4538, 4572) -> 4541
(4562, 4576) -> 4565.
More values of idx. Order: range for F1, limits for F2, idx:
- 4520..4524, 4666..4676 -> -0.473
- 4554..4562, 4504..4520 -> -0.469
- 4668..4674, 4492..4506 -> -0.468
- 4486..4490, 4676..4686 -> -0.467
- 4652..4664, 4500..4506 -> -0.470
